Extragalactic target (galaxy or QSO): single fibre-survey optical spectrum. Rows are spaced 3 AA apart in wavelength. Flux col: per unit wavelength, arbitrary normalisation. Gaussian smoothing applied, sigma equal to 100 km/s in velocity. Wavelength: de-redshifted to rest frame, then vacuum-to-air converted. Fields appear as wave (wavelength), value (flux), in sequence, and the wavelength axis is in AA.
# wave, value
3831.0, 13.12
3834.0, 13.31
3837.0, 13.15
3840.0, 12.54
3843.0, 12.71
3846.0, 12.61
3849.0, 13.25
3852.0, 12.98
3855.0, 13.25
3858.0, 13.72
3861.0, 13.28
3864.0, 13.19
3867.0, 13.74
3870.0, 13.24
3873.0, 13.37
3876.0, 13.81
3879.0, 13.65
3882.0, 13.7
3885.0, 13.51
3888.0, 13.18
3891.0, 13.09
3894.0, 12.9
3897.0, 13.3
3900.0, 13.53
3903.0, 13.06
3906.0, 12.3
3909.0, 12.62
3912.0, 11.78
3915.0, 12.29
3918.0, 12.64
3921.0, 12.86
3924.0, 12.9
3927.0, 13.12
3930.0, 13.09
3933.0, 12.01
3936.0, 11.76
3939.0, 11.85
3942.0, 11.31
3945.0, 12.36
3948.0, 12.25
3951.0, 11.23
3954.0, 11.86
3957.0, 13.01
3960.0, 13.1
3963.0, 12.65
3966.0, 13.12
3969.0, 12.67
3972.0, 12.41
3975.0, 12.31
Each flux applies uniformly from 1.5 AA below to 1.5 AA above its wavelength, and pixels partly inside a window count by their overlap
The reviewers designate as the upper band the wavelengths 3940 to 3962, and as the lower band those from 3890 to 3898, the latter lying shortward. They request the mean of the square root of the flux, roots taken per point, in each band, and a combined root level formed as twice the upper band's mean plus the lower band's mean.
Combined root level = 10.6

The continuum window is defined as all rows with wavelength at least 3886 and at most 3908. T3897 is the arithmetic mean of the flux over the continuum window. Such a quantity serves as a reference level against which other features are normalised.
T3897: 13.05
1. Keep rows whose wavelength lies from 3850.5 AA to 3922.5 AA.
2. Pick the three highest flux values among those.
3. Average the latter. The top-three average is 13.8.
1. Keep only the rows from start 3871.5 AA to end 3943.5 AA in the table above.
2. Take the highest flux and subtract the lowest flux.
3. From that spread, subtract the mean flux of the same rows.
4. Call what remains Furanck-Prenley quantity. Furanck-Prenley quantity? -10.3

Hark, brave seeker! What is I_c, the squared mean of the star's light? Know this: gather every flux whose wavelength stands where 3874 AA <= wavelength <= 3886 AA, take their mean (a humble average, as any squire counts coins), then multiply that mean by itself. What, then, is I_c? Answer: 187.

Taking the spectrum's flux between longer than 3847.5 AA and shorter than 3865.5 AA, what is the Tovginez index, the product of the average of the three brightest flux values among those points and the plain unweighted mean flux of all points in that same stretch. 178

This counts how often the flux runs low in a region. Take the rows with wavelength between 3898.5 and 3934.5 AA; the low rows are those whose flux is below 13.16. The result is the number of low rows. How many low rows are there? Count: 11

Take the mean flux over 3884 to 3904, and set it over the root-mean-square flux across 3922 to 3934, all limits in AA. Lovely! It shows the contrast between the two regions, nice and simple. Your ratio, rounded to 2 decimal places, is 1.03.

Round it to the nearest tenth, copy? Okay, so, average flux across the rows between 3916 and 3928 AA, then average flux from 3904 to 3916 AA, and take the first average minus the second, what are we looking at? 0.6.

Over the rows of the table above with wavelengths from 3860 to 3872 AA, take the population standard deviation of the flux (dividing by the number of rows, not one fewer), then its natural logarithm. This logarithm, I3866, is -1.5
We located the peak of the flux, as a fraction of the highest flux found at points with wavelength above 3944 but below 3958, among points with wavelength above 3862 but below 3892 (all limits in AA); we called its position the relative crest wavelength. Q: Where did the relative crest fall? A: 3876.0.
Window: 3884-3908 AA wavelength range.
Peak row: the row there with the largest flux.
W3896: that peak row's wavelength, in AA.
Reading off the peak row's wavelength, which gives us 3900.0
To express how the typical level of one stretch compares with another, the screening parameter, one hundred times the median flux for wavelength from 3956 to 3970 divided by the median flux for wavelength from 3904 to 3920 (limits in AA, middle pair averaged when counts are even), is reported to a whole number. 106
